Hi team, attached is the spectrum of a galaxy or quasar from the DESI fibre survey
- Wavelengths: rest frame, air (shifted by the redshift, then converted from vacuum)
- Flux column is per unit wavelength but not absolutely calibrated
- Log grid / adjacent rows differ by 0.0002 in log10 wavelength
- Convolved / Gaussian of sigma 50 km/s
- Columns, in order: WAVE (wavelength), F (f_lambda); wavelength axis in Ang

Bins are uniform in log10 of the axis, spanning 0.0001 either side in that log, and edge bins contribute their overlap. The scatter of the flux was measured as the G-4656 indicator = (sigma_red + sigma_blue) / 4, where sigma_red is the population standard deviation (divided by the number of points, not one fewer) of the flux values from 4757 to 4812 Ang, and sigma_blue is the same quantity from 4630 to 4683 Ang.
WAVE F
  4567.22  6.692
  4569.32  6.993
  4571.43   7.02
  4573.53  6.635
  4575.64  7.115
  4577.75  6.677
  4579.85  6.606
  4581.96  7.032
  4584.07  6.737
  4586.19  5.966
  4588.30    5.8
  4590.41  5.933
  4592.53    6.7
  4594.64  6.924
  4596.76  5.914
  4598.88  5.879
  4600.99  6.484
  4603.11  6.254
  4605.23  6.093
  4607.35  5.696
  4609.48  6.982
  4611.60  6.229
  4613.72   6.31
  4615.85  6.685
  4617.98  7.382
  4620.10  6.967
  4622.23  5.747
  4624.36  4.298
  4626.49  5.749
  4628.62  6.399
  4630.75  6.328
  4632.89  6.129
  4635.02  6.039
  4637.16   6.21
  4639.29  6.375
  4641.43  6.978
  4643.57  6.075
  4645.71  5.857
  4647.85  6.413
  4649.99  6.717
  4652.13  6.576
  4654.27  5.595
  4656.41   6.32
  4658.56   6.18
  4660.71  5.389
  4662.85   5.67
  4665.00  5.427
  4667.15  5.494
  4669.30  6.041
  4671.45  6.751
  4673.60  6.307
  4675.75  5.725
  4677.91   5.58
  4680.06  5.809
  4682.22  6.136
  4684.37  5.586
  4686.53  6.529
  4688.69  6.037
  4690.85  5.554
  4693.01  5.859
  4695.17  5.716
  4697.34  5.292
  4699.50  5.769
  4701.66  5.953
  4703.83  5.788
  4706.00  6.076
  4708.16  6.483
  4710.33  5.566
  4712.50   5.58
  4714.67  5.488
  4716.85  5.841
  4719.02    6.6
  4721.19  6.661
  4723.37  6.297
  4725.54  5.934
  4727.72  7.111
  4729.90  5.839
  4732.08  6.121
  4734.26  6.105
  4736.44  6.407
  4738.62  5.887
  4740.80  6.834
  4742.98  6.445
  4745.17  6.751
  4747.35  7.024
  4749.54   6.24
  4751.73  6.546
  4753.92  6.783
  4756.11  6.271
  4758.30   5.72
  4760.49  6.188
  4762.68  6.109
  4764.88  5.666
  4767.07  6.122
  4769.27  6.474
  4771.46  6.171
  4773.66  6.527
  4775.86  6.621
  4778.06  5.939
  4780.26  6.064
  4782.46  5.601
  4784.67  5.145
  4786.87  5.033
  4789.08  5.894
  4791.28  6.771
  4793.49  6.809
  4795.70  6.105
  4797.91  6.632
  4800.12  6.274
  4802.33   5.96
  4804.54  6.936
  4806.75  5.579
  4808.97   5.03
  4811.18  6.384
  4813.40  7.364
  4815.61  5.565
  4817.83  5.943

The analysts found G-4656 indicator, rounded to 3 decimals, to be 0.236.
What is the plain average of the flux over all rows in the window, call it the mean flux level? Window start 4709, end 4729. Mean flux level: 6.12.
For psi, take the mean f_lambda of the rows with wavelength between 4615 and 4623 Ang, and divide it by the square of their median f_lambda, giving 0.144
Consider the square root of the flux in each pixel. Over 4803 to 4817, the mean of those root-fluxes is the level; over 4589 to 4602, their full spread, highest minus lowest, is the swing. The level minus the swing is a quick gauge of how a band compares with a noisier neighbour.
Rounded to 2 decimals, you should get 2.27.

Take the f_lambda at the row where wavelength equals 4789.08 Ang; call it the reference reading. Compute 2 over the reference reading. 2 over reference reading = 0.34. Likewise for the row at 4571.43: 0.28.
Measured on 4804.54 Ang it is 0.29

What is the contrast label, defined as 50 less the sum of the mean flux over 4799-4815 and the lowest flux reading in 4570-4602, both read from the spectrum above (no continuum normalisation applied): 38.0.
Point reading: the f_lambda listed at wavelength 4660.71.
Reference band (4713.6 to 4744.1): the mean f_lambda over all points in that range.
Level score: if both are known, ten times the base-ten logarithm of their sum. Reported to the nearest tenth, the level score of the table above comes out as 10.7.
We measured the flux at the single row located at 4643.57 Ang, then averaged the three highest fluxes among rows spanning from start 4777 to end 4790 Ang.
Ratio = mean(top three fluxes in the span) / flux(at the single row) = 0.98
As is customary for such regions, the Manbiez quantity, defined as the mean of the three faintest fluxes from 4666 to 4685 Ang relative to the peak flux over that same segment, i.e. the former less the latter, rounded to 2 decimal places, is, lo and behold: -1.20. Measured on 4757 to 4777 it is -0.79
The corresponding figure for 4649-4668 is -1.28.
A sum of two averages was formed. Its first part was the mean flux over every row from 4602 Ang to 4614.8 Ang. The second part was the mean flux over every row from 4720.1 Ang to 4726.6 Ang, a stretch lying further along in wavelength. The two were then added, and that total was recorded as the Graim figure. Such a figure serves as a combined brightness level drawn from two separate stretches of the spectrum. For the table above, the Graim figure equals 12.6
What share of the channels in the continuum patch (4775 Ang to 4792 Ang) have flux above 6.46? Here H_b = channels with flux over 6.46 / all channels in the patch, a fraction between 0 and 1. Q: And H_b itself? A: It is 0.25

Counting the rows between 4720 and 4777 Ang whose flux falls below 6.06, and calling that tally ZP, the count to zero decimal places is 5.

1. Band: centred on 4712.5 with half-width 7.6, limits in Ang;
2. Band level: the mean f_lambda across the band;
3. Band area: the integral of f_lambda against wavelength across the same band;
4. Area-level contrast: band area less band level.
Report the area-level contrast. 84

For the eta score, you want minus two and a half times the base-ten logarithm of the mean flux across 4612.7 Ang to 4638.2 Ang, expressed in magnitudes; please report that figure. -1.98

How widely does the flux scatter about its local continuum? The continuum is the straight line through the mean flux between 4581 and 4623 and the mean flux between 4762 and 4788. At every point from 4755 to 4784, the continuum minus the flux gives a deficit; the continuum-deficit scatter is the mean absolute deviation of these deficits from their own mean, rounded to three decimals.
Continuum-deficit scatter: 0.239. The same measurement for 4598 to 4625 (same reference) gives 0.530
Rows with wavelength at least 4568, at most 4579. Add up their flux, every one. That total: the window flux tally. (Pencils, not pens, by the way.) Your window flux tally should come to 34.4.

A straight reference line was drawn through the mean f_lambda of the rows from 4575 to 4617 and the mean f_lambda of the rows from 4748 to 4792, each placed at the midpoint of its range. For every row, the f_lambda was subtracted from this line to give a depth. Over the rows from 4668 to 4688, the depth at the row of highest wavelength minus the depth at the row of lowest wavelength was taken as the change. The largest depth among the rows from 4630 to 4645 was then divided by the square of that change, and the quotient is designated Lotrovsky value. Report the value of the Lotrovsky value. 1.1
